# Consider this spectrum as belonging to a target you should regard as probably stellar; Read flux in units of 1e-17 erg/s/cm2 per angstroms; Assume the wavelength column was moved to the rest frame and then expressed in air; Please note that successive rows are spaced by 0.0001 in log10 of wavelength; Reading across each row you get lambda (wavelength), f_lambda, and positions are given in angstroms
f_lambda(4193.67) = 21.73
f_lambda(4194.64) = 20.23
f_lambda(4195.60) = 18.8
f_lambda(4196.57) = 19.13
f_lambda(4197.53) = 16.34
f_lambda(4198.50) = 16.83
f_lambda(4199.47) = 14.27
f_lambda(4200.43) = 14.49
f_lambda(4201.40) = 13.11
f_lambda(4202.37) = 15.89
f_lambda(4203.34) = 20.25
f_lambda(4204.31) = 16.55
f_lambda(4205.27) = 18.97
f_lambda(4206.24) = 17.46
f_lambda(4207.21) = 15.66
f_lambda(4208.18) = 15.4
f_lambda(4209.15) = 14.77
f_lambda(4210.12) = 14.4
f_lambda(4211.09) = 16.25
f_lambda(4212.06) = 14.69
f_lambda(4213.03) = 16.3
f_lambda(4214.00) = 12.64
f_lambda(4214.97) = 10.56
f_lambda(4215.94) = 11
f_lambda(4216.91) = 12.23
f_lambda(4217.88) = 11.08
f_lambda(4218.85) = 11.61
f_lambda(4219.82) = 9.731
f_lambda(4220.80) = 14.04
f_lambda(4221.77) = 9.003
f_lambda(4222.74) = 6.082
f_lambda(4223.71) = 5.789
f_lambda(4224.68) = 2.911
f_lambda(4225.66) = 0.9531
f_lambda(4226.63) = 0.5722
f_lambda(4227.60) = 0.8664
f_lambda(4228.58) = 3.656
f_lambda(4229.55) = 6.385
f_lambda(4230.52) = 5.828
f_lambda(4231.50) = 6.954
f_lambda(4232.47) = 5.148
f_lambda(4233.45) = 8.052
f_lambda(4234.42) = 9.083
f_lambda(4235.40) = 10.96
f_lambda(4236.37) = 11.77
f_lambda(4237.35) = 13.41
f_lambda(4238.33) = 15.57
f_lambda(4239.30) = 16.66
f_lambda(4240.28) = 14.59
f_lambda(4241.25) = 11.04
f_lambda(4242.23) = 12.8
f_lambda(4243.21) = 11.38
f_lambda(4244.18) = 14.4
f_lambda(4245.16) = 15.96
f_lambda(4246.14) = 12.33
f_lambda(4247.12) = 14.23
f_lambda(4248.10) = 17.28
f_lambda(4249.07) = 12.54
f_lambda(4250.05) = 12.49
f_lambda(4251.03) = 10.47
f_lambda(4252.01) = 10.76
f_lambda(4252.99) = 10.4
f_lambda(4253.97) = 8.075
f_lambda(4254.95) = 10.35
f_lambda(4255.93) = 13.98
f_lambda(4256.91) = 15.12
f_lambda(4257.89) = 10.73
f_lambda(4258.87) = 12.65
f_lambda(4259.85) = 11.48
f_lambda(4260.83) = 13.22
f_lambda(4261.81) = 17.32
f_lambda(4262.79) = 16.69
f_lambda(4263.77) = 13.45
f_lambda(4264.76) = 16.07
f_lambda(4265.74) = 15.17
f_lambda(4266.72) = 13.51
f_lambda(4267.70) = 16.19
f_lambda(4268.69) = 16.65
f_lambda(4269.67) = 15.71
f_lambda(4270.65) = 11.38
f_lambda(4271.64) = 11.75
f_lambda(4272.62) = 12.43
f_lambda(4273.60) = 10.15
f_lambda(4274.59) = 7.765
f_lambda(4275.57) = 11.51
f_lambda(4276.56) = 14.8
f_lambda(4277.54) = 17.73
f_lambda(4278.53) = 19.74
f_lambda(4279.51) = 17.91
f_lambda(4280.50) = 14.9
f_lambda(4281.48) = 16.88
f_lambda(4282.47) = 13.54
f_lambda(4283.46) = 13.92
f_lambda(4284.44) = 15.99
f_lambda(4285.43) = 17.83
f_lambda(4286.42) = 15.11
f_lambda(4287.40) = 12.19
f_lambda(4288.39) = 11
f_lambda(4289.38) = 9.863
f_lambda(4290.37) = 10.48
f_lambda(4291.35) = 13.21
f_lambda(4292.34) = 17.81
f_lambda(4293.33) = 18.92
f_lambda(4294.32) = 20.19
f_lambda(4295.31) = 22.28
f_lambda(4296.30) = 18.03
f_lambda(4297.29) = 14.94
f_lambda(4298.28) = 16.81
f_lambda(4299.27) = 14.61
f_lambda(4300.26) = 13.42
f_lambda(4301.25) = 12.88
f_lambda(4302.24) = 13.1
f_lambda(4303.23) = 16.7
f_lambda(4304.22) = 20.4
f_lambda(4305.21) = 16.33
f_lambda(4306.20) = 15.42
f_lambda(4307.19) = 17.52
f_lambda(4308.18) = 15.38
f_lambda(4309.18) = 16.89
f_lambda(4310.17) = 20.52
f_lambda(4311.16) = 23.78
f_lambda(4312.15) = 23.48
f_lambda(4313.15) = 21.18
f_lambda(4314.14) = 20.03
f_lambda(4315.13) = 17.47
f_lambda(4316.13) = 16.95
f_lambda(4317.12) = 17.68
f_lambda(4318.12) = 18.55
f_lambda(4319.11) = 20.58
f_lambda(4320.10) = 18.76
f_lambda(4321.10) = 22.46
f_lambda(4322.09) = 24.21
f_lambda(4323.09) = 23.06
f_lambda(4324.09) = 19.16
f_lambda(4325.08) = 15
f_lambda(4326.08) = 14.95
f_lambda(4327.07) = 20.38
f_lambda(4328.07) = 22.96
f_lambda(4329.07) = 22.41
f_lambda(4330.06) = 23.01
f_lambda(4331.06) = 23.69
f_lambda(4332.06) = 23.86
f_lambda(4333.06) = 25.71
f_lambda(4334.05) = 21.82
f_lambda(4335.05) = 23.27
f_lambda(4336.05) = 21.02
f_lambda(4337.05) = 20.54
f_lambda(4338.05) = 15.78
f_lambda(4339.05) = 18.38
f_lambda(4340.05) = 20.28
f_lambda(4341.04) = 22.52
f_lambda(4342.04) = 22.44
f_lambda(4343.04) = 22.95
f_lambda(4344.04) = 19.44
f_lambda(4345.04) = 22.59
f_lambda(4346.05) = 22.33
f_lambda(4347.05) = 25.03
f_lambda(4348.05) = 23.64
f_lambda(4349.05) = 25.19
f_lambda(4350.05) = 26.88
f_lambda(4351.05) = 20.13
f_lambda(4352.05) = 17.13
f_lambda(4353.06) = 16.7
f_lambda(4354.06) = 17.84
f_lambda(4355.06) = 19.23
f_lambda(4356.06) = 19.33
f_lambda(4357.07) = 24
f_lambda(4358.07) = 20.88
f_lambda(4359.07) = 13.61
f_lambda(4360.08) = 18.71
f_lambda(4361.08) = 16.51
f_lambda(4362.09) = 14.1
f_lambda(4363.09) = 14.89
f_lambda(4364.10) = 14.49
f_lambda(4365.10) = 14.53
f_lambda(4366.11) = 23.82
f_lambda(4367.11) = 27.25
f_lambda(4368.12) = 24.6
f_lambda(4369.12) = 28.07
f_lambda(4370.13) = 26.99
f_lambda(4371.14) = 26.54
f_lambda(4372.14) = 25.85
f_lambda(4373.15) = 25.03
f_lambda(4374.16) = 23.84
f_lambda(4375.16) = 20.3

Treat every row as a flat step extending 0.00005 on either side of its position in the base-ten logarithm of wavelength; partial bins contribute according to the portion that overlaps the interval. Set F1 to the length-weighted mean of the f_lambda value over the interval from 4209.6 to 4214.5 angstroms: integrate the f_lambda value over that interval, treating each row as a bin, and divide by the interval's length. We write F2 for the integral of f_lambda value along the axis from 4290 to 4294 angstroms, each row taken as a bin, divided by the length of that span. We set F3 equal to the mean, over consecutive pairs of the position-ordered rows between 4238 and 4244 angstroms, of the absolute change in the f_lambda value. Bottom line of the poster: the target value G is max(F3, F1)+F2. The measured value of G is 30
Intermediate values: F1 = 14.8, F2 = 15.5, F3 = 1.98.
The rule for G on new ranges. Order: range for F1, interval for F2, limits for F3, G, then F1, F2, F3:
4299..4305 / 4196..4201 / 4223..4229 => 31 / 15.3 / 16.2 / 1.66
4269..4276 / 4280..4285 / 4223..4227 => 27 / 11.7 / 15.1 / 1.74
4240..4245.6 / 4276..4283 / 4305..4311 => 30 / 13.3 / 16.4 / 2.06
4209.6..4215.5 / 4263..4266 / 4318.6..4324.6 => 29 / 14.1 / 15.0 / 2.46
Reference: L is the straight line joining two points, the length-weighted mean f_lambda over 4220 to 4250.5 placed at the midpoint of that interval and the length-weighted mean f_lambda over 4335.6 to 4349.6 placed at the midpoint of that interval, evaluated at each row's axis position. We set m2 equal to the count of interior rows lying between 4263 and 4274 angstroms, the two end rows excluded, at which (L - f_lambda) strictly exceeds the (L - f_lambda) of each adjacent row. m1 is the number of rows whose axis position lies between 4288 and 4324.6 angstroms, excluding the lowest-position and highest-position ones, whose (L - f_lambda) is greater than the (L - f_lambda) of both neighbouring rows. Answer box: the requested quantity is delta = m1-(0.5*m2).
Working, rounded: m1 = 7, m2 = 2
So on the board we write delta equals 6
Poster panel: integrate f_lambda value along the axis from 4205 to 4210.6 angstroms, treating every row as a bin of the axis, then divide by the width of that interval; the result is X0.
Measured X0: 16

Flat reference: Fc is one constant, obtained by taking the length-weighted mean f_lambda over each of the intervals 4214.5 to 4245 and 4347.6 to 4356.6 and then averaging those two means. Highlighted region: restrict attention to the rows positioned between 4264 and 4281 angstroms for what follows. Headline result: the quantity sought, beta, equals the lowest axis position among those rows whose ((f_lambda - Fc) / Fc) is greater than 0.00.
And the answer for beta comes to 4264.76 angstroms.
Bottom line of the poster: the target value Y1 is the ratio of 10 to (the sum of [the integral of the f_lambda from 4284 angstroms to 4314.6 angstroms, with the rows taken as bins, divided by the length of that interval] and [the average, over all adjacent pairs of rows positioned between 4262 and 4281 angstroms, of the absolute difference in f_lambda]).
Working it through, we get 0.5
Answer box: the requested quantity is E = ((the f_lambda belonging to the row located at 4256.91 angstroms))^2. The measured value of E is 229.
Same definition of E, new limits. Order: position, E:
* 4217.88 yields 123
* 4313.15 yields 449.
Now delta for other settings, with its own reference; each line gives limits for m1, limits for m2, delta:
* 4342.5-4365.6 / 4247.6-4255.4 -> 6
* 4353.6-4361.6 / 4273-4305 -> -1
